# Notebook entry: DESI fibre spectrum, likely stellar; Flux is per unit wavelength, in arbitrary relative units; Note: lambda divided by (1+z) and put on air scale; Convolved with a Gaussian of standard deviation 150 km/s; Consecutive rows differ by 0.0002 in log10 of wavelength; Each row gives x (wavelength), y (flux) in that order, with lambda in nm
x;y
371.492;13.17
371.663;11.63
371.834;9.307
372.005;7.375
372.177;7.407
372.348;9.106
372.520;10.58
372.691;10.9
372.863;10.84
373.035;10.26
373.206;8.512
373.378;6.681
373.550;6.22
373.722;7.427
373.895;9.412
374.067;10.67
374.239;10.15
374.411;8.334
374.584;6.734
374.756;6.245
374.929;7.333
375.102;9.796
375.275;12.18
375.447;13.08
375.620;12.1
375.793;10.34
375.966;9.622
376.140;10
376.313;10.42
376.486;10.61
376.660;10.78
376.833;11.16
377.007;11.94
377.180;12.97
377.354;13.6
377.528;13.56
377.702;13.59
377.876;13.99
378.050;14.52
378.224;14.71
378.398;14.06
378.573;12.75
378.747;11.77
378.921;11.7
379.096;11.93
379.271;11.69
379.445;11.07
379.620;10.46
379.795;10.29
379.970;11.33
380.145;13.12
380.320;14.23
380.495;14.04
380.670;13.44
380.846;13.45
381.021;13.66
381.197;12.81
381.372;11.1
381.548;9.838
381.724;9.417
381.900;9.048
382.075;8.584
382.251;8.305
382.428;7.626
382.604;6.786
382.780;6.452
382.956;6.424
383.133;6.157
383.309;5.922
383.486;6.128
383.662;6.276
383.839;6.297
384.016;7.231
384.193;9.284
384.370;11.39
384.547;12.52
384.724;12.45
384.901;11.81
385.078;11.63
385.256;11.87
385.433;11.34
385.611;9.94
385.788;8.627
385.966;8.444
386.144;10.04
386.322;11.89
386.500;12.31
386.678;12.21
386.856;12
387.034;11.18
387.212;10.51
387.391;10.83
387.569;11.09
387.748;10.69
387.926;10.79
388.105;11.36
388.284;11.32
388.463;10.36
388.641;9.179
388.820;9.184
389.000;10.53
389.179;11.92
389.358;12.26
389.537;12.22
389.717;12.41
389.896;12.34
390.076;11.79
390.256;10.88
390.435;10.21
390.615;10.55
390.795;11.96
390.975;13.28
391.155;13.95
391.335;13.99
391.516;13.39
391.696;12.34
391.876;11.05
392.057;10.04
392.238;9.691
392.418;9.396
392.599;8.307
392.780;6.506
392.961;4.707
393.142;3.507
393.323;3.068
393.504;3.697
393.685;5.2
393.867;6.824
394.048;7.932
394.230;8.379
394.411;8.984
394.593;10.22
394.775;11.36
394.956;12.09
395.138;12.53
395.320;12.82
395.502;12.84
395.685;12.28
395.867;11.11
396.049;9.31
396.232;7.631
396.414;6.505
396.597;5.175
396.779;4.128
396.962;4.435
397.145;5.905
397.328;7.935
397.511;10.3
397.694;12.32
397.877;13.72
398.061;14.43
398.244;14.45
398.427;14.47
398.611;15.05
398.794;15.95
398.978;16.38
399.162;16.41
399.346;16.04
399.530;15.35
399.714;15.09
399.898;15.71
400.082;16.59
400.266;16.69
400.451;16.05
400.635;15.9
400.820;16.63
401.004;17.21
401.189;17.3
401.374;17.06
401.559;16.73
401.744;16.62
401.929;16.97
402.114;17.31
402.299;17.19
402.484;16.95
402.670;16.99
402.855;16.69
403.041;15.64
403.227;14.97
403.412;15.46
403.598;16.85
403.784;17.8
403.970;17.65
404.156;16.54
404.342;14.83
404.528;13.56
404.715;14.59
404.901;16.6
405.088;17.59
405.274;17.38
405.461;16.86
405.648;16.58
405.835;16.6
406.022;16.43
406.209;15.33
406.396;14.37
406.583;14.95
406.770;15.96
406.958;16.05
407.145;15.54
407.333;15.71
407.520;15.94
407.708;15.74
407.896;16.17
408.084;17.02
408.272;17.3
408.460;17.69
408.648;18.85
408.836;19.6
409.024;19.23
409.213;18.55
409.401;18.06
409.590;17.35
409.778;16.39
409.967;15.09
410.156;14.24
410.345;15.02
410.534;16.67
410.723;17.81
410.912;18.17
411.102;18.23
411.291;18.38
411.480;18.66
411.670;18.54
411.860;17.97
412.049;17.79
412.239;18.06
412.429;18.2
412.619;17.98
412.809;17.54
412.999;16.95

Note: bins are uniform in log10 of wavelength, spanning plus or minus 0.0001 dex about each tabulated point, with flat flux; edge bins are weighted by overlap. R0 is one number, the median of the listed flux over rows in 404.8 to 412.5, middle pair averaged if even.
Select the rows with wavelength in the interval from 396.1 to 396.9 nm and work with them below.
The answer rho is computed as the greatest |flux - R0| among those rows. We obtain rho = 12.9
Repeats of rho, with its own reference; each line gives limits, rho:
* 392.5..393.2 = 13.5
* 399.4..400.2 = 1.9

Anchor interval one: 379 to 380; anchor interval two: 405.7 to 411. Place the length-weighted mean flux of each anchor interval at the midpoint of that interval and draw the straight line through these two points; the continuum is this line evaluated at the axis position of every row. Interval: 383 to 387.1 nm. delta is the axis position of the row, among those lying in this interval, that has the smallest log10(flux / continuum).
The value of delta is 383.309 nm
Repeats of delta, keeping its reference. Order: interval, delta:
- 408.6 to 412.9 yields 410.156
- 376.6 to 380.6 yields 379.795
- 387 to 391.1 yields 388.820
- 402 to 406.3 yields 404.528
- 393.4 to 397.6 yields 393.504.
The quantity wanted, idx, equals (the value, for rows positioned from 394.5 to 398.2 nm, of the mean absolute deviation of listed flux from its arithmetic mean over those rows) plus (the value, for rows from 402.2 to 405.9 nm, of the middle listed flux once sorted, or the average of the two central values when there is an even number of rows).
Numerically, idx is 19.4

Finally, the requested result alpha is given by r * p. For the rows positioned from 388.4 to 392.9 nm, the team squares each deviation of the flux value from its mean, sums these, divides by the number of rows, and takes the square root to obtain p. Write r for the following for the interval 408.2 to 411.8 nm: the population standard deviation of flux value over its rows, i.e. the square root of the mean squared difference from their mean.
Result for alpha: 2.58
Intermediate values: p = 1.79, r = 1.4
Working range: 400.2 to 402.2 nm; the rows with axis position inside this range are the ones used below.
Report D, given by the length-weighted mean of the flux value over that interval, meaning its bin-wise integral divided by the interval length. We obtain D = 17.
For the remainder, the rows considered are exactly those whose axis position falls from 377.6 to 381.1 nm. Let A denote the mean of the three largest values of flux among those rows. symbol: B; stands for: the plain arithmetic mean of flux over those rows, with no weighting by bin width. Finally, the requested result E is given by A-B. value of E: 1.7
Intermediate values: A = 14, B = 12.8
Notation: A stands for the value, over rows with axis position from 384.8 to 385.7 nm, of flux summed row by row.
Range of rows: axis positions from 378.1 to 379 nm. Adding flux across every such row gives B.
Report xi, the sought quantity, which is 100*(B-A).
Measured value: 840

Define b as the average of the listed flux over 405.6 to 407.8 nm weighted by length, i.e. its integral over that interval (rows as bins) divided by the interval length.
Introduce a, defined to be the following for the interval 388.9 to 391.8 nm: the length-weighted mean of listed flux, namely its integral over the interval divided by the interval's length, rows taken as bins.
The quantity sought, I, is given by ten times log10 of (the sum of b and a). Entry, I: 14.5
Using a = 12.1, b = 15.8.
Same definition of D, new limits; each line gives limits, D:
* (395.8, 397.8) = 8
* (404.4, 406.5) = 16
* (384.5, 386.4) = 11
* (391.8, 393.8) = 7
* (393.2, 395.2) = 8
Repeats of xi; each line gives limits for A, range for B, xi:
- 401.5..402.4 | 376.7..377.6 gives -2159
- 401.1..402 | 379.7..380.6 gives -2167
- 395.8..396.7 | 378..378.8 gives 2808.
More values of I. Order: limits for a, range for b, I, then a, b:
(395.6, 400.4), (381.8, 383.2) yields 12.9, 12.1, 7.5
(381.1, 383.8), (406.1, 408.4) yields 13.8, 8.0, 15.9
